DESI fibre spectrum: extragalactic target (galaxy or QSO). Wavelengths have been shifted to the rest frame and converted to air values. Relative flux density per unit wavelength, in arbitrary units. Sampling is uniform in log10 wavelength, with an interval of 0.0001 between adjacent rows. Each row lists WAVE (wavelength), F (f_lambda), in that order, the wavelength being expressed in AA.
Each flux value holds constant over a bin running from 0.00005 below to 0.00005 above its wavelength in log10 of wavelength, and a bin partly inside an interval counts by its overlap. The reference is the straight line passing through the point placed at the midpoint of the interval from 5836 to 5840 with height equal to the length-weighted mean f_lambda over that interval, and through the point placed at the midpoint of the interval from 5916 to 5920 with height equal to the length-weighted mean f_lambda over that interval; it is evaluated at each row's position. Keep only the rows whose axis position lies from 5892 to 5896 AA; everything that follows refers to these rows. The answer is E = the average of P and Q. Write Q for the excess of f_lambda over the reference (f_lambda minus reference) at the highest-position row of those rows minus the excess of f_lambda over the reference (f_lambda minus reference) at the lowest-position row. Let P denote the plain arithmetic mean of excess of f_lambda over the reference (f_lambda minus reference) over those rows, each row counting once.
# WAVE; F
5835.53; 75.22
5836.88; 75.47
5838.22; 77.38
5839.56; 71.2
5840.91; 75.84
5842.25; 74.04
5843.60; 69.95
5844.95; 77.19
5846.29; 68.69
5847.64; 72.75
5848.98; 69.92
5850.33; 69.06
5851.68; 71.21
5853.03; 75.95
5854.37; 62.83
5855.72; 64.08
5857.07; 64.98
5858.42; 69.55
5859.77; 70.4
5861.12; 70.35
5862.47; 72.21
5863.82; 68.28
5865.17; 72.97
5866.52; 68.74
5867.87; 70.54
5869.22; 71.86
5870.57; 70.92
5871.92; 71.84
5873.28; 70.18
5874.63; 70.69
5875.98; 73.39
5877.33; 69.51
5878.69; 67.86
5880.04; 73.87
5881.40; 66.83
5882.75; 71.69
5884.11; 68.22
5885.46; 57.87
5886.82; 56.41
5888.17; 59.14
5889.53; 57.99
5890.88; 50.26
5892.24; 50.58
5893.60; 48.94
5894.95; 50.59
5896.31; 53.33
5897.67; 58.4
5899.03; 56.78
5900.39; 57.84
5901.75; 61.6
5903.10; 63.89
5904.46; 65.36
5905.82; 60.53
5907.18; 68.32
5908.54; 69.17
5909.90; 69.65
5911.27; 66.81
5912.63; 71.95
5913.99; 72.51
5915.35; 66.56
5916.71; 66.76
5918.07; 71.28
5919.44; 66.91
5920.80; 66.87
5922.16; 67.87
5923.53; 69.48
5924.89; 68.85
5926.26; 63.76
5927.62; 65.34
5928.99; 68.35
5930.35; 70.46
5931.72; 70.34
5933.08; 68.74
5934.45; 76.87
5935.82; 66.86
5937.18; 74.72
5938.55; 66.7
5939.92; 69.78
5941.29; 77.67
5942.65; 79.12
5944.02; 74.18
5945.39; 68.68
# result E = -10.0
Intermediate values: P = -20.3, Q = 0.2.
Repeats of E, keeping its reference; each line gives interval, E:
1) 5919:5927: -1.6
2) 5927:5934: 2.6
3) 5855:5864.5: 0.1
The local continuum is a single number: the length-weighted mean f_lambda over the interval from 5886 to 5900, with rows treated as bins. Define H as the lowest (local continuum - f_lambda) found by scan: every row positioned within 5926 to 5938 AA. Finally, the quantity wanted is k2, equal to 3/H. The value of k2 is -0.13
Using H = -23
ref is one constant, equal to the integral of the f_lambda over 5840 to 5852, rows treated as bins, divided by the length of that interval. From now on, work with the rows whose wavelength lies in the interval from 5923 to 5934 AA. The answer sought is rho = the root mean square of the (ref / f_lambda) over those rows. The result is 1.06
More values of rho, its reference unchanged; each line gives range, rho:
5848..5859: 1.06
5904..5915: 1.06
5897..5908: 1.18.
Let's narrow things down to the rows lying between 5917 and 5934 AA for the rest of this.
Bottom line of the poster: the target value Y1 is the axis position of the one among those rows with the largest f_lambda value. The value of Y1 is 5918.07 AA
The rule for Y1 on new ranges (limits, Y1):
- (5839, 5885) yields 5844.95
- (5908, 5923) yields 5913.99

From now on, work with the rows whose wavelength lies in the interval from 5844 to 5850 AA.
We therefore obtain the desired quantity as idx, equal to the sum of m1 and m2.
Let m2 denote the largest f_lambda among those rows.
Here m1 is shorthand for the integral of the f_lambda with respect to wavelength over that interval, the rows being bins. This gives 508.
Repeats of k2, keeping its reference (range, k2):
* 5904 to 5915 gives -0.17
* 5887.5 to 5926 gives -0.17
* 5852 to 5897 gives -0.14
